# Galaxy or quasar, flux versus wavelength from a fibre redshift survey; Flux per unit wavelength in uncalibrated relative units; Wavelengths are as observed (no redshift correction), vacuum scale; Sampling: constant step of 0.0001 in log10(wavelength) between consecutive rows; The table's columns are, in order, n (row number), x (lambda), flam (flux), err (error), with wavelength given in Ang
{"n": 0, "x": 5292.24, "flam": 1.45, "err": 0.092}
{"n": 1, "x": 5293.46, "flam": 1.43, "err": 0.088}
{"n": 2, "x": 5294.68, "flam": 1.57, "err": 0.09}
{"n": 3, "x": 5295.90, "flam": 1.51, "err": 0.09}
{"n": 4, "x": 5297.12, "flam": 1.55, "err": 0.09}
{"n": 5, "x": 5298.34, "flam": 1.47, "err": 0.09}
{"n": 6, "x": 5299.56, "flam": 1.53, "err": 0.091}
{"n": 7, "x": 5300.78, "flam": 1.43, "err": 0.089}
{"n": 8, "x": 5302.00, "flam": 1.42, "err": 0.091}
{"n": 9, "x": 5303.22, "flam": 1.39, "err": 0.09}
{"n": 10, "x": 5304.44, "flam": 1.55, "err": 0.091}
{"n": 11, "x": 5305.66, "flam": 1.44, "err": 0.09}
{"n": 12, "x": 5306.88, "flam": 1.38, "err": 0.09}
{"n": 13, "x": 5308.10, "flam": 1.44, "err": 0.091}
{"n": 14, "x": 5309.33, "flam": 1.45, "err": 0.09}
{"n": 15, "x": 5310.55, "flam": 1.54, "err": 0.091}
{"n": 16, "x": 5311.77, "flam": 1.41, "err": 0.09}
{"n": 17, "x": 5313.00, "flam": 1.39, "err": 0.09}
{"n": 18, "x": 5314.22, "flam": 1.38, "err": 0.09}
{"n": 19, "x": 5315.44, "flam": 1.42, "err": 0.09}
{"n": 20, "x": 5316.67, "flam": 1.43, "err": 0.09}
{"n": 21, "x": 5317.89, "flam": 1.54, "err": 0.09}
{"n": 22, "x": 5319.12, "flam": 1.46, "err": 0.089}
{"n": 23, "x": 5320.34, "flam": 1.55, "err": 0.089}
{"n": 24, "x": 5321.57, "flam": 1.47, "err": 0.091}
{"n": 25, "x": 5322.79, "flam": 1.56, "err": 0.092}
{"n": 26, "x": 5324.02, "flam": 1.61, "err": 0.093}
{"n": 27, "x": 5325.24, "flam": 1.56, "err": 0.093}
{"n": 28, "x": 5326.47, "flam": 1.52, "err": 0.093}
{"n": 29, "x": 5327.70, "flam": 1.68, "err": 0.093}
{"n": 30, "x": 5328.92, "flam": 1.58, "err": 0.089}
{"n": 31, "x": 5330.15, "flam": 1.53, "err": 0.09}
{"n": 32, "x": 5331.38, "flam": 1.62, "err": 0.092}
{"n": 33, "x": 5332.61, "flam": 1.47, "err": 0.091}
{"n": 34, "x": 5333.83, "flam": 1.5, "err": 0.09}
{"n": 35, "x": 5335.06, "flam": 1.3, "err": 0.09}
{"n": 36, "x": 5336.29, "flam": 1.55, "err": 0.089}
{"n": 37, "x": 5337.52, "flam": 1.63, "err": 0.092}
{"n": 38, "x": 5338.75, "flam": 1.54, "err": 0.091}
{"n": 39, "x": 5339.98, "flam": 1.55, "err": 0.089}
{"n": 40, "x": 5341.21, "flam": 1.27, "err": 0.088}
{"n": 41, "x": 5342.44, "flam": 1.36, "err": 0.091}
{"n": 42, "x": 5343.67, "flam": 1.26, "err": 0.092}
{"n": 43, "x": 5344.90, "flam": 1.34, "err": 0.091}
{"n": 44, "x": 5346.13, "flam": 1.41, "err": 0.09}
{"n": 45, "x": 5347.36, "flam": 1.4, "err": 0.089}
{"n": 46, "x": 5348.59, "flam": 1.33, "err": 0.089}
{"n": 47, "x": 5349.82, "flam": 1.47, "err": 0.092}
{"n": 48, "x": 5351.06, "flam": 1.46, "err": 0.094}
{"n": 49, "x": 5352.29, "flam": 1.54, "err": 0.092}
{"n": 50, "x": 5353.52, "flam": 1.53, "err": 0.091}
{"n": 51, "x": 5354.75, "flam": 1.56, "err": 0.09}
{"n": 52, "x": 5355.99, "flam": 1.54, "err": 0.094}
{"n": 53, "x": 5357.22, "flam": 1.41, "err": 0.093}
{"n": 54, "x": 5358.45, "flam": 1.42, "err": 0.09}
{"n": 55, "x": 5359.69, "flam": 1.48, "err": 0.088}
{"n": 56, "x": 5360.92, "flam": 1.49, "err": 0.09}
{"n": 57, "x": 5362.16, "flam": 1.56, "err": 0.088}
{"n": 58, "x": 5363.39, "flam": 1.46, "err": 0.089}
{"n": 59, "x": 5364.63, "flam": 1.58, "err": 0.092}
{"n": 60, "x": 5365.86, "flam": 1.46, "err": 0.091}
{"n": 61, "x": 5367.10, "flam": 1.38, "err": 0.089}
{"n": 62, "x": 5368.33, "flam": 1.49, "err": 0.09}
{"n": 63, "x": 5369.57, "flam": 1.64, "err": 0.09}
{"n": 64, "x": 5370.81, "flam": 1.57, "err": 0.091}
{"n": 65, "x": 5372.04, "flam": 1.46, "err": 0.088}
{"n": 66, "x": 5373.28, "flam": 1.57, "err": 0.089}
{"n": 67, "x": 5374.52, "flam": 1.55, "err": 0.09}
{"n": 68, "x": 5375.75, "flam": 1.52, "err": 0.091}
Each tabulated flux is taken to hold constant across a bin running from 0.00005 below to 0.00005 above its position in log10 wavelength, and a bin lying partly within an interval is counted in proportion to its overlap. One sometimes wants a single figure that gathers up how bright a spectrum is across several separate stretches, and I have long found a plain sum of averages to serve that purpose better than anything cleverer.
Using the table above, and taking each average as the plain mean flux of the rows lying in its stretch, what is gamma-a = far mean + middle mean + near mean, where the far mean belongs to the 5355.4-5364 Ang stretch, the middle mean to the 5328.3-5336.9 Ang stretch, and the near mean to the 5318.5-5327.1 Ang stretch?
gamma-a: 4.52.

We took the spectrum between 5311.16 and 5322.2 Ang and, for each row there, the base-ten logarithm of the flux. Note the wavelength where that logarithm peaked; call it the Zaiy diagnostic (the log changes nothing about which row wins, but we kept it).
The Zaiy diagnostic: 5320.34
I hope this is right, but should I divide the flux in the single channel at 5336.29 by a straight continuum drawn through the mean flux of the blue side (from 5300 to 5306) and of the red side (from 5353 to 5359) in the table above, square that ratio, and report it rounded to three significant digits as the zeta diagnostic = 1.10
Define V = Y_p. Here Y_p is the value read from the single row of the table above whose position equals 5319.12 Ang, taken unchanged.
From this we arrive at 1.46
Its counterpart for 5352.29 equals 1.54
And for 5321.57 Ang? 1.47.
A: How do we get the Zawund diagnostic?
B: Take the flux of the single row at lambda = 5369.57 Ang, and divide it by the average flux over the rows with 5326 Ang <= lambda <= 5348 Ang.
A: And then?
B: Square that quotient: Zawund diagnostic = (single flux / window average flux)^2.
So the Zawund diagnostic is 1.24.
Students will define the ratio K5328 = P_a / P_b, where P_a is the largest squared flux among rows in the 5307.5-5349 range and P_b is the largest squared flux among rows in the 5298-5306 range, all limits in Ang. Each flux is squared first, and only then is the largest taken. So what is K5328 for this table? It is 1.17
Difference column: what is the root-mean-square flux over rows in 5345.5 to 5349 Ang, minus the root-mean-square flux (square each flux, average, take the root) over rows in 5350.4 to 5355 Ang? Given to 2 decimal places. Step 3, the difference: -0.14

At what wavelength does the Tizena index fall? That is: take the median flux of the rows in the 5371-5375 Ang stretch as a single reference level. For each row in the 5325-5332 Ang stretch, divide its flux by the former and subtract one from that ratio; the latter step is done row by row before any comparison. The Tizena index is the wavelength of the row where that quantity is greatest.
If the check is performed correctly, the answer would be 5327.70 Ang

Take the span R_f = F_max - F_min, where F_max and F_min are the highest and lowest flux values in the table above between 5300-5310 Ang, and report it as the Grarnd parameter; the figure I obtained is 0.170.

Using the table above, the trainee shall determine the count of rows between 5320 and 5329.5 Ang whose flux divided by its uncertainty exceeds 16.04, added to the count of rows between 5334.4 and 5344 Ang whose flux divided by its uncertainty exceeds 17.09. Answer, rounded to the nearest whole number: 11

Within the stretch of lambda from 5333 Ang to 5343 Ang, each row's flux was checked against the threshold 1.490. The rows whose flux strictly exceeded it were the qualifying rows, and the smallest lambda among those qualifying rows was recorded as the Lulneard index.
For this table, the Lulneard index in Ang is 5333.83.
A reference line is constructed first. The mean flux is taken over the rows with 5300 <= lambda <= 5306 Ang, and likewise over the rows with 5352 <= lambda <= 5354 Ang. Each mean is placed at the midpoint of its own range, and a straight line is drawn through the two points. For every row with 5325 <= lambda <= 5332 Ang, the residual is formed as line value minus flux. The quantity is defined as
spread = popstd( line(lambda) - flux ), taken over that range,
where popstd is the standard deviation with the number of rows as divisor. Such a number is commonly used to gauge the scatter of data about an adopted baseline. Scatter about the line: 0.054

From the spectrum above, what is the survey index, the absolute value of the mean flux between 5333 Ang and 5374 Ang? 1.47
